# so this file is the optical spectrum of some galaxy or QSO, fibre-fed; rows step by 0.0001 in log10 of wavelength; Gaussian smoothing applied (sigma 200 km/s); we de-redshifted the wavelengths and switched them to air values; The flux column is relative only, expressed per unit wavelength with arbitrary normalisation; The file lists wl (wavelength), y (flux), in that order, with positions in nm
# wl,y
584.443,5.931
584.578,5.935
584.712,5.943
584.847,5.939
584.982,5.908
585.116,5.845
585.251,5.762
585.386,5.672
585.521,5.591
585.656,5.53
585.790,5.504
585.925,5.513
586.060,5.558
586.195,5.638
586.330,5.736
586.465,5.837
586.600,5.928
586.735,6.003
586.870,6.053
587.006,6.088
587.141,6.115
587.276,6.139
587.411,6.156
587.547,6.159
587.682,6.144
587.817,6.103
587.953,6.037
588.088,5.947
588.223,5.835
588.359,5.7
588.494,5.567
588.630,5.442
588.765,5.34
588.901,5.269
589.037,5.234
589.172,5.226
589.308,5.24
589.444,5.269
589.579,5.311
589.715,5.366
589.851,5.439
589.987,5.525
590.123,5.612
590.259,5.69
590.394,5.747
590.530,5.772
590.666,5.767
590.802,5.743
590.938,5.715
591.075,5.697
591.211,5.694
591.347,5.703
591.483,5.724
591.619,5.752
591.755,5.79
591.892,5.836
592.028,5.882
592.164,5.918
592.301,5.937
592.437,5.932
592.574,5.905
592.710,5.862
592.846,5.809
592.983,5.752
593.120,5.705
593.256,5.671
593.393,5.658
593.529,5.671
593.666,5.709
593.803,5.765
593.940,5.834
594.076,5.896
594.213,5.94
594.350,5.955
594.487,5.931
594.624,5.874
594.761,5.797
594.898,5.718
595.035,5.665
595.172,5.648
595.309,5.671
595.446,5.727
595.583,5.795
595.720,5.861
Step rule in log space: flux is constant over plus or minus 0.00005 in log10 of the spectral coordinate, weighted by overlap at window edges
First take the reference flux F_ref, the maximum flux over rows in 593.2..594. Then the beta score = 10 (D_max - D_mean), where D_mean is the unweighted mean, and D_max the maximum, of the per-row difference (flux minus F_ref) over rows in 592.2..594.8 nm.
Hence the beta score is 1.3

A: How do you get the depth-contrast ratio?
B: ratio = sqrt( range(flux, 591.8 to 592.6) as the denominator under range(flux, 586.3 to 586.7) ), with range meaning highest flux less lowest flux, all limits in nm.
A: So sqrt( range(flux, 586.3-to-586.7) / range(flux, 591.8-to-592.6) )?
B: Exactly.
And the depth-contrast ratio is 1.4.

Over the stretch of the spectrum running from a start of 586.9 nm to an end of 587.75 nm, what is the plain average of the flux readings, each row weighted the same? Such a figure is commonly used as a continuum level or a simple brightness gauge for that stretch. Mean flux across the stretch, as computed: 6.1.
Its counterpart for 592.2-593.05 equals 5.9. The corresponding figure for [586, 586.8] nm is 5.8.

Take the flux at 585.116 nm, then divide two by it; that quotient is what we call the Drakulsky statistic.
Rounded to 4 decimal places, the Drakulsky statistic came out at 0.3422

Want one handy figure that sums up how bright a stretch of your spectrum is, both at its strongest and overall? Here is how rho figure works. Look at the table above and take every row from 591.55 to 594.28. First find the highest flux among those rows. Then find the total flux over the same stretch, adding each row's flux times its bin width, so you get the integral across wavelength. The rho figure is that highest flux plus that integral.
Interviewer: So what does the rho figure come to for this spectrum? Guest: 21.8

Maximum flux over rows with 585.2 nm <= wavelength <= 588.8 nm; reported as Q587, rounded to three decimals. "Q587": 6.159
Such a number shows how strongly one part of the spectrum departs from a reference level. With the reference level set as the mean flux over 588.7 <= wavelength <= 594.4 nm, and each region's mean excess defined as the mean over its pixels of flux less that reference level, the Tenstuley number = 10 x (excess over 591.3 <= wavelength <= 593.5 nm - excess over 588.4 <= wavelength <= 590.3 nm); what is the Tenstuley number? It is 4.1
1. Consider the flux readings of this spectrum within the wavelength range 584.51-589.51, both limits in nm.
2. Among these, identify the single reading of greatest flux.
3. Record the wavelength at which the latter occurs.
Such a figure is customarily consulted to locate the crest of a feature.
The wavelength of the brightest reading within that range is 587.547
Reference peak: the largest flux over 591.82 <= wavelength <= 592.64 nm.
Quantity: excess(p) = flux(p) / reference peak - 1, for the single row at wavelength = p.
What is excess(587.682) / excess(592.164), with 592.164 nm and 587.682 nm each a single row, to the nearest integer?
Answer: -11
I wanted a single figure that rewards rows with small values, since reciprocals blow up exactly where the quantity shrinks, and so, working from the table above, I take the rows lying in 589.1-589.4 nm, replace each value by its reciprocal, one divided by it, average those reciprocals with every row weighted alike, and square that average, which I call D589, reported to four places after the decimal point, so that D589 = 0.0365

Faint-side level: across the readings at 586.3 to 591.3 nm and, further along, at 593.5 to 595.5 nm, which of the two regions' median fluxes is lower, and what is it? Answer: 5.74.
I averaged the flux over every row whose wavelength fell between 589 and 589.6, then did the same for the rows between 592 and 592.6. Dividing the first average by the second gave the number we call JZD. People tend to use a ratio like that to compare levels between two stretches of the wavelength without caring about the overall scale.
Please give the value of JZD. 0.89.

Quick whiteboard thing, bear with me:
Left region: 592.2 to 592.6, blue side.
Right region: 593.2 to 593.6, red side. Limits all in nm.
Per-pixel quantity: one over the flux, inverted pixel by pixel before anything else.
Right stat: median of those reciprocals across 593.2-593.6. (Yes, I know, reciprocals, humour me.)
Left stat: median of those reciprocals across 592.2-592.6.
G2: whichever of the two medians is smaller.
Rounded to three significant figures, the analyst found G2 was 0.169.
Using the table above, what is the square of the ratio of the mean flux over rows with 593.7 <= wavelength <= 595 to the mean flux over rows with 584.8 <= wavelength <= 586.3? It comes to 1.06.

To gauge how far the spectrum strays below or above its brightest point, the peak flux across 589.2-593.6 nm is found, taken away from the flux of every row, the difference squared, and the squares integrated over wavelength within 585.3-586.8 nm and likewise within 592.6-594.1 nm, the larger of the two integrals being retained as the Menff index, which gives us 0.14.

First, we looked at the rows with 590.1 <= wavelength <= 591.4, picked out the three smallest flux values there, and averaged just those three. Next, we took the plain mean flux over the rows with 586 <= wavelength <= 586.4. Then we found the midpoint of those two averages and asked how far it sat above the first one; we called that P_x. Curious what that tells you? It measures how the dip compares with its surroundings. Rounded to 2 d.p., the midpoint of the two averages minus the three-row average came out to -0.01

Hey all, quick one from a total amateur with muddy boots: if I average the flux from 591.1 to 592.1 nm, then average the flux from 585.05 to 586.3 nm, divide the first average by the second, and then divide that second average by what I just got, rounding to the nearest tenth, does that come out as 5.5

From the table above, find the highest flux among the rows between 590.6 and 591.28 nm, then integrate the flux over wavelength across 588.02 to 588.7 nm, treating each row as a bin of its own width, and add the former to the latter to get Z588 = 9.6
